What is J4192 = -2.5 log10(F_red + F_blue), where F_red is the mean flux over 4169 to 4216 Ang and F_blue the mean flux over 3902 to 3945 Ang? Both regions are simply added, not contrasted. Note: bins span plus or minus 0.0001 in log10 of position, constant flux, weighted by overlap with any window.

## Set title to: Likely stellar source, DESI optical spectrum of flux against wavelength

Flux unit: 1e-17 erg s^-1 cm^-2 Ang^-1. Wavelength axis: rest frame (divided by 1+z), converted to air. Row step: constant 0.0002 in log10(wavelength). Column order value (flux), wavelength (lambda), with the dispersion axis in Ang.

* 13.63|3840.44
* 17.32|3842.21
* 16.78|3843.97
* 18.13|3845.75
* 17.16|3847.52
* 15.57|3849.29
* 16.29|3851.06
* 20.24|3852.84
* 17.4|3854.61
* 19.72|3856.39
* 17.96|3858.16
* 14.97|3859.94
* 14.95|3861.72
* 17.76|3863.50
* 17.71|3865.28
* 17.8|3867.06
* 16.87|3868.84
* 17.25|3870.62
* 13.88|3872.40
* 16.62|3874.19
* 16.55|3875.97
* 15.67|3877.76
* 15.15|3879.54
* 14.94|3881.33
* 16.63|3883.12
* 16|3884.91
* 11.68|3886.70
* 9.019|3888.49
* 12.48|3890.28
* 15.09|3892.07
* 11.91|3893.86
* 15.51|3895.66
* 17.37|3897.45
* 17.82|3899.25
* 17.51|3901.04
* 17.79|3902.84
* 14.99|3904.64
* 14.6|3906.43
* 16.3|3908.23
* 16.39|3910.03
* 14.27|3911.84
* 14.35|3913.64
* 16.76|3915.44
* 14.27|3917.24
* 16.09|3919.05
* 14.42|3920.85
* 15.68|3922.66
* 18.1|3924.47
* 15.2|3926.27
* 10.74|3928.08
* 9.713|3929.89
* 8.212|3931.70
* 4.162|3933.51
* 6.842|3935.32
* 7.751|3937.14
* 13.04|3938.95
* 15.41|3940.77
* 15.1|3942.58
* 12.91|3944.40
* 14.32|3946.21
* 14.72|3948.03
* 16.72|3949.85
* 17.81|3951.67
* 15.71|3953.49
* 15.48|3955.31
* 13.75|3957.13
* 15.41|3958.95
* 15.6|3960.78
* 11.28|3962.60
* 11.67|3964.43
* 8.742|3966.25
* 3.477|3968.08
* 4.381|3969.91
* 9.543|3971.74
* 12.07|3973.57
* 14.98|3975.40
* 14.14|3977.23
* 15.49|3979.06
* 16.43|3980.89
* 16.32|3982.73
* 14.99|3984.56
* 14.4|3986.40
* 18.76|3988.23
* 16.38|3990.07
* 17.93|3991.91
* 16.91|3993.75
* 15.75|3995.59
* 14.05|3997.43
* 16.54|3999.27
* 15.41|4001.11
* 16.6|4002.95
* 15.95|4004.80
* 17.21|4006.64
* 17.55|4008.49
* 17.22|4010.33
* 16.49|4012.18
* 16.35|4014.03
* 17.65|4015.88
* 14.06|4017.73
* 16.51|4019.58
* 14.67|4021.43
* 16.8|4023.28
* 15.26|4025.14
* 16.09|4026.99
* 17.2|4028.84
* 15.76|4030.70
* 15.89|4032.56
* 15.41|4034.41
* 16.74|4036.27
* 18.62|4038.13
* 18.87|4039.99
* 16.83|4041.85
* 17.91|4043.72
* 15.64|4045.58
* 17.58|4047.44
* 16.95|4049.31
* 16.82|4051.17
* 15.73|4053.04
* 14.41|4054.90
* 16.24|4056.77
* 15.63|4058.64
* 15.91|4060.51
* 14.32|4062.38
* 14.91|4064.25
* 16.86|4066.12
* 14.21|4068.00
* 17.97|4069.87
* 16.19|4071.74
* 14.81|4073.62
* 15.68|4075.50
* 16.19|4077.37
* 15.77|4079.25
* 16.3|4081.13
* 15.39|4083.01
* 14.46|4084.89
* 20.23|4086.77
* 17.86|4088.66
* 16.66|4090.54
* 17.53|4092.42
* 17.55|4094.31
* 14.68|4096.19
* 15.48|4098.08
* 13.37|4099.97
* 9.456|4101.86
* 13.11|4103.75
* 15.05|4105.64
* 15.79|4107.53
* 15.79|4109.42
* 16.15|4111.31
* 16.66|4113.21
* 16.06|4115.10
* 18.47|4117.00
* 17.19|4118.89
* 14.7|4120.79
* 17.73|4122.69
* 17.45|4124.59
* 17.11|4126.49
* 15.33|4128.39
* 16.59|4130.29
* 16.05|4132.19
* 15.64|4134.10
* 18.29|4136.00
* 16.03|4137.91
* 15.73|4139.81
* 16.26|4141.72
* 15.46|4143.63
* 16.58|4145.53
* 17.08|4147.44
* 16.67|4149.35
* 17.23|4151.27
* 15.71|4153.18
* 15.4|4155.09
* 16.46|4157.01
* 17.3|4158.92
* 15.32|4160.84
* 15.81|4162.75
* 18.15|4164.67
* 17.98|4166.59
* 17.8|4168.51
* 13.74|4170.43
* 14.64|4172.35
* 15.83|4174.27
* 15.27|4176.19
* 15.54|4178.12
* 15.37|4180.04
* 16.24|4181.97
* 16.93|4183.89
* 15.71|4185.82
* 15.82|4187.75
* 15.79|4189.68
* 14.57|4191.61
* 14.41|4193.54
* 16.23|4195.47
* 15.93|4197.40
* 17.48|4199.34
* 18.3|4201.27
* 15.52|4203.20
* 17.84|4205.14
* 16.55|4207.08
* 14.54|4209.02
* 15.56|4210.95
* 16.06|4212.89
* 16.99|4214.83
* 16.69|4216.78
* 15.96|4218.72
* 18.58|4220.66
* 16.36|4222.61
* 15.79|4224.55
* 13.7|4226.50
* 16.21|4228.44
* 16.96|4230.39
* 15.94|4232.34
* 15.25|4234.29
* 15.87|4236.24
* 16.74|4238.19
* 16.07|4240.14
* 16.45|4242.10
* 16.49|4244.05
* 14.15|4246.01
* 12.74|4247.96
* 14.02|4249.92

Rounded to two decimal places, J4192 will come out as -3.67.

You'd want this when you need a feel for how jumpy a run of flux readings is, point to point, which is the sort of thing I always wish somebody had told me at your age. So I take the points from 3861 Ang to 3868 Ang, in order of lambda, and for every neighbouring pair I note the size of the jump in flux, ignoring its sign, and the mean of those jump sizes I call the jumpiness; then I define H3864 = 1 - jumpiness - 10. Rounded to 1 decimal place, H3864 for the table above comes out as -10.0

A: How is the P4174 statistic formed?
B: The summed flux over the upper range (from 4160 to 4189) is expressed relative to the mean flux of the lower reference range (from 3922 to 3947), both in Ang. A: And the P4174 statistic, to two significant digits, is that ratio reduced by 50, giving -30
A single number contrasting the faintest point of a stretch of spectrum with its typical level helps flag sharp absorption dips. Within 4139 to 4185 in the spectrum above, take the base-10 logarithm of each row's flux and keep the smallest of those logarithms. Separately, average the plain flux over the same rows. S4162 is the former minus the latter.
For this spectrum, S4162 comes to -15.0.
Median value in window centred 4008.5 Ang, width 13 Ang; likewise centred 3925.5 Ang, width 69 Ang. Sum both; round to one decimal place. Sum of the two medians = 31.7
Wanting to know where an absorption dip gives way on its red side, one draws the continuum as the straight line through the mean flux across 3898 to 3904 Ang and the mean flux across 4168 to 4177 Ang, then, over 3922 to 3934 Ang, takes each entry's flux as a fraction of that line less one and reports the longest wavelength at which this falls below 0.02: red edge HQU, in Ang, 3933.51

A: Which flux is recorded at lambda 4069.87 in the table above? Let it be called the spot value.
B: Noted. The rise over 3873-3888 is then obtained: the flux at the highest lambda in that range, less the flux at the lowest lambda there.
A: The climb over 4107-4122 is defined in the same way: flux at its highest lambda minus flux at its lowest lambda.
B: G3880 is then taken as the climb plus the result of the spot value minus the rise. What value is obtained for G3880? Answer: 22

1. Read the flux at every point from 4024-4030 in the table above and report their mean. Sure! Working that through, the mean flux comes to 16.2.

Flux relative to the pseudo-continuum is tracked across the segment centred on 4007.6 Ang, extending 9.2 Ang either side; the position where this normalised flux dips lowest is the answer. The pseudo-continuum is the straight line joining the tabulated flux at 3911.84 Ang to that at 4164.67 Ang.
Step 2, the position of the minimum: 4001.11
